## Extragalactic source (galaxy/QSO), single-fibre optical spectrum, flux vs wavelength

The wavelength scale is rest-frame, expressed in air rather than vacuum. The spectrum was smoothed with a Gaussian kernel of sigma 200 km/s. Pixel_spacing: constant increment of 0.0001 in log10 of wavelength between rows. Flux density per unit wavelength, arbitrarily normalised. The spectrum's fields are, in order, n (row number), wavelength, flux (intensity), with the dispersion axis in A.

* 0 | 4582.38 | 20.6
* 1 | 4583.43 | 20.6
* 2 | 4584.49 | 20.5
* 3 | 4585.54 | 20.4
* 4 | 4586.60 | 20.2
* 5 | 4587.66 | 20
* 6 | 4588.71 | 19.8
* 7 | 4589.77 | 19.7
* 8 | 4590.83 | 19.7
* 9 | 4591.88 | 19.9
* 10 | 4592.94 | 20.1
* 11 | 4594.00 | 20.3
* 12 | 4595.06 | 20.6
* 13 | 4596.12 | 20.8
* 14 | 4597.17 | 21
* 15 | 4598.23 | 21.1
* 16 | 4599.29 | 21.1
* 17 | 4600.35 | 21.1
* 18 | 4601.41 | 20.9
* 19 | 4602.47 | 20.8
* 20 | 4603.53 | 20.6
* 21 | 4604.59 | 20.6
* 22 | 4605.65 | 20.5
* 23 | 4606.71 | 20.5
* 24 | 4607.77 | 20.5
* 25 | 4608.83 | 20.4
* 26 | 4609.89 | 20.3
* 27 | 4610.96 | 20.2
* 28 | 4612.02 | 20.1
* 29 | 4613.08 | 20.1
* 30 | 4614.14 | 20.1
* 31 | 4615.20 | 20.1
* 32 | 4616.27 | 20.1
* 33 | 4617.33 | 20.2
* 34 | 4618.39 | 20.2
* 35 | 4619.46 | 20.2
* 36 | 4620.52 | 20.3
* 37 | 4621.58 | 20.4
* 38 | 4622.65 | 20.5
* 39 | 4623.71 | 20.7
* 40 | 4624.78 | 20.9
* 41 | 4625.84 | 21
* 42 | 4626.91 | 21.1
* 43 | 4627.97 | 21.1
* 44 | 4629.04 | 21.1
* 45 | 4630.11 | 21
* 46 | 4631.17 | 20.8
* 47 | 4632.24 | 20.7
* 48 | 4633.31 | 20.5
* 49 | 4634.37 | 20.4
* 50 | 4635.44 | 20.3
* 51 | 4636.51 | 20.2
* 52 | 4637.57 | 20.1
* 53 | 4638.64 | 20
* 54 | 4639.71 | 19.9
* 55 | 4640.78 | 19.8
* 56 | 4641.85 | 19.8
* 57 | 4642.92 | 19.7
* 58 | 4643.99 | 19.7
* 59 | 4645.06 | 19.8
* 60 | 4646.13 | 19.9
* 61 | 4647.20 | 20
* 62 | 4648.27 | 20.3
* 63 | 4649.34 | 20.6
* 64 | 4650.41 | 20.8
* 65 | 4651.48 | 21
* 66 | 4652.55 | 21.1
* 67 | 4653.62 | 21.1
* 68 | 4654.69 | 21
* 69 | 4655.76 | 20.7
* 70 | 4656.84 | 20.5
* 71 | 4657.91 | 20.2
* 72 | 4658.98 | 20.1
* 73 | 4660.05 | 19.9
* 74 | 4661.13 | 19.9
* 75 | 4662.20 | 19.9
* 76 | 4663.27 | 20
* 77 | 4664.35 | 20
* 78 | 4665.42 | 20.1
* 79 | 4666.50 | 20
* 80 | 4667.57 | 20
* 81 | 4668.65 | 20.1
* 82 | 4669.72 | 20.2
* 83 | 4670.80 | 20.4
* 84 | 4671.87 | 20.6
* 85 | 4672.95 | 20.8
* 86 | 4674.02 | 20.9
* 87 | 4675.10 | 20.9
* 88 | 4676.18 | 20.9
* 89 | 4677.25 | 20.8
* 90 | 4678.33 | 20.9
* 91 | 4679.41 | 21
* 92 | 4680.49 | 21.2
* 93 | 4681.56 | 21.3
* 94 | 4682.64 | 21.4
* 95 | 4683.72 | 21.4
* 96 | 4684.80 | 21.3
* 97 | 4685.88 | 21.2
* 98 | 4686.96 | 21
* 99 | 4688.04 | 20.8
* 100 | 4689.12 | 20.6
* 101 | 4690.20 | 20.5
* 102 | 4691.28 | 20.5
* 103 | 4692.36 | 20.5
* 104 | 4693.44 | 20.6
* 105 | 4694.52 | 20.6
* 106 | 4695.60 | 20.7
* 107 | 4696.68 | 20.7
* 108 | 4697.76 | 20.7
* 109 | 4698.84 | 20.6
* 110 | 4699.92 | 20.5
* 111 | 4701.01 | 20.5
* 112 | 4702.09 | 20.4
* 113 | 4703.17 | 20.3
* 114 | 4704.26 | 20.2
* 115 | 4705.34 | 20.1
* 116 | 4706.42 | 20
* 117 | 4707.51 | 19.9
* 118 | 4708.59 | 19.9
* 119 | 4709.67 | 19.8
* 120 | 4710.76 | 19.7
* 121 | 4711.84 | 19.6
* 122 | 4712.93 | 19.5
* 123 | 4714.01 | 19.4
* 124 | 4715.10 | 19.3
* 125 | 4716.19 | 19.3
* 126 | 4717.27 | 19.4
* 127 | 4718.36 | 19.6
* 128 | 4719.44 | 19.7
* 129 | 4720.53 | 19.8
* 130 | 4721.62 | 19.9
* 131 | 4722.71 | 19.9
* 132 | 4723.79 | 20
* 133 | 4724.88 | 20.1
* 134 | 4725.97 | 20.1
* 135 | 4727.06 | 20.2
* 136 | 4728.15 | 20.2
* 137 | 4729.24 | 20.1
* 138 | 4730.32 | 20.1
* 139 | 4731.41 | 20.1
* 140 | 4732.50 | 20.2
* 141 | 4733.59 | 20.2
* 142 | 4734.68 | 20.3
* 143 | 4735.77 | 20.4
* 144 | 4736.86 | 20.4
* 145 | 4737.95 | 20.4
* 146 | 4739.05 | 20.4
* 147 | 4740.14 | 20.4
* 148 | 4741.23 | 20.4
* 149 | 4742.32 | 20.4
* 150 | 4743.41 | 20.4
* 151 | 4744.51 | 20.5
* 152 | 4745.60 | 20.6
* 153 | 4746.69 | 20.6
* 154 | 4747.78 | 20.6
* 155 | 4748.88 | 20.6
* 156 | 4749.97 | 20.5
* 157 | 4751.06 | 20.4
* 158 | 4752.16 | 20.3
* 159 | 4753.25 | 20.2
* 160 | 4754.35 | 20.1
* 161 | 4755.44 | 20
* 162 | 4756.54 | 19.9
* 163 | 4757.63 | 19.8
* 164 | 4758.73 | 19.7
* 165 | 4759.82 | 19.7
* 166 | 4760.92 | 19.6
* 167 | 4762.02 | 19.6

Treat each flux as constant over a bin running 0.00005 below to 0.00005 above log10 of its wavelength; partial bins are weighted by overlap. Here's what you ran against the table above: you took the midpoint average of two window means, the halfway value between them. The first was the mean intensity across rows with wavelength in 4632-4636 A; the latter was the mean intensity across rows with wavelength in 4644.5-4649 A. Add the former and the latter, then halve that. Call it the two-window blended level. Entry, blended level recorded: 20.2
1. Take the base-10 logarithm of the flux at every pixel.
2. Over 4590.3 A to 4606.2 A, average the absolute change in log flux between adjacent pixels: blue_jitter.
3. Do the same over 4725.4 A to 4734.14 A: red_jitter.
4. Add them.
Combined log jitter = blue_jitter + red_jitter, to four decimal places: 0.0039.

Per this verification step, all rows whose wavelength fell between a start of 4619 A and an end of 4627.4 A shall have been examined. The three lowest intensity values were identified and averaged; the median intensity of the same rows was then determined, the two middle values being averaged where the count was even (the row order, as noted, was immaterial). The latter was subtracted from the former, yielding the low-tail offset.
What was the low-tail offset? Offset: -0.30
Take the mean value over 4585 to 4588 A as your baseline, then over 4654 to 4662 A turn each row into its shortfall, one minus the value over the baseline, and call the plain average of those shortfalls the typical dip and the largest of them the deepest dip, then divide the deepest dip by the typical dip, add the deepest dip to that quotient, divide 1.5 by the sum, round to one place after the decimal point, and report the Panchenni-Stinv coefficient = -0.6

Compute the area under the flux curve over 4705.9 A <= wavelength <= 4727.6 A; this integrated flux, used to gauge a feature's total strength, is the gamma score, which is 429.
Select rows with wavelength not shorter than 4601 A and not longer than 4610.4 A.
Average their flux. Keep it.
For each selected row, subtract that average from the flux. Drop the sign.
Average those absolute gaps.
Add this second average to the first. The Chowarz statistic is 20.7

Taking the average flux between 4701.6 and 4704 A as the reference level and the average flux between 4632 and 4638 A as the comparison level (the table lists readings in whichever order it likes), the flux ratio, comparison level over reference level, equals 1.00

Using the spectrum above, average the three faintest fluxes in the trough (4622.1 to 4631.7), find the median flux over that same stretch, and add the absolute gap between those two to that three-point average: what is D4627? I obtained 21.0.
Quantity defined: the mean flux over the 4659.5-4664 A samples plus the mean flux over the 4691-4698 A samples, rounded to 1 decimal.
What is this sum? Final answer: 40.5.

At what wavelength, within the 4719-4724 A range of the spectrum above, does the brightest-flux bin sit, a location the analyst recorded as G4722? 4723.79 A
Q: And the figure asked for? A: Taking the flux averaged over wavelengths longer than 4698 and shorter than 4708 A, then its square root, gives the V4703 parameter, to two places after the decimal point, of 4.50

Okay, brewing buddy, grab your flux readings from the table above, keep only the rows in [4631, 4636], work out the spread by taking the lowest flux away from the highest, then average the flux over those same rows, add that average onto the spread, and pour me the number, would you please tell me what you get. 21.0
